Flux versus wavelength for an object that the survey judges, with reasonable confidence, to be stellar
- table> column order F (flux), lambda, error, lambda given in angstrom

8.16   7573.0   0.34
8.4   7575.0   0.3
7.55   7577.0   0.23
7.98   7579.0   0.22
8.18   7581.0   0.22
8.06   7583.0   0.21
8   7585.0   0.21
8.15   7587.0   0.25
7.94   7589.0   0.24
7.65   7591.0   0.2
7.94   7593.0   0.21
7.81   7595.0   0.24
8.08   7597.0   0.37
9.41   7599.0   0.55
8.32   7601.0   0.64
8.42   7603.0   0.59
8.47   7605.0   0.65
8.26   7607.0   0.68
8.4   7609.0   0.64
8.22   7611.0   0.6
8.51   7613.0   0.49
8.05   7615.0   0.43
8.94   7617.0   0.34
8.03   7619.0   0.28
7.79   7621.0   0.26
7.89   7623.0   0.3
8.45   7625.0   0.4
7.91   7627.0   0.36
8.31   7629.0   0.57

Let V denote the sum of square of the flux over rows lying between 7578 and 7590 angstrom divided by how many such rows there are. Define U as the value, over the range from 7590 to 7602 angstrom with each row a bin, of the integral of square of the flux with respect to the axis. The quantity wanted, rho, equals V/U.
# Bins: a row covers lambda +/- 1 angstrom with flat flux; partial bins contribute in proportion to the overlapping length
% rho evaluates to 0.0799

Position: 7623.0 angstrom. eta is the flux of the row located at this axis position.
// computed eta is 7.89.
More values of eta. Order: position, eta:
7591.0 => 7.65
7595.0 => 7.81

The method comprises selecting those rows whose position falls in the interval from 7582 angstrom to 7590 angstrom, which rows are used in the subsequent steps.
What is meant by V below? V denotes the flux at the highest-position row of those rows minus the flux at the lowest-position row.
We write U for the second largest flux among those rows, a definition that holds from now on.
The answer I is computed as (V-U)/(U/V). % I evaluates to 0.12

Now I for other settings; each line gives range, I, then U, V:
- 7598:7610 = 1.13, 8.47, -1.0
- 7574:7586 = 0.42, 8.18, -0.4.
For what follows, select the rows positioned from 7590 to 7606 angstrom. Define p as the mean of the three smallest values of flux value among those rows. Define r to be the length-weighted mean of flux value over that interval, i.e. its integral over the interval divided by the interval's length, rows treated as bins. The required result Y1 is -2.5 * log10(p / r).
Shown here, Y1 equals 0.063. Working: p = 7.80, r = 8.26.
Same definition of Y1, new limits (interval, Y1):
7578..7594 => 0.020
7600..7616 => 0.020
